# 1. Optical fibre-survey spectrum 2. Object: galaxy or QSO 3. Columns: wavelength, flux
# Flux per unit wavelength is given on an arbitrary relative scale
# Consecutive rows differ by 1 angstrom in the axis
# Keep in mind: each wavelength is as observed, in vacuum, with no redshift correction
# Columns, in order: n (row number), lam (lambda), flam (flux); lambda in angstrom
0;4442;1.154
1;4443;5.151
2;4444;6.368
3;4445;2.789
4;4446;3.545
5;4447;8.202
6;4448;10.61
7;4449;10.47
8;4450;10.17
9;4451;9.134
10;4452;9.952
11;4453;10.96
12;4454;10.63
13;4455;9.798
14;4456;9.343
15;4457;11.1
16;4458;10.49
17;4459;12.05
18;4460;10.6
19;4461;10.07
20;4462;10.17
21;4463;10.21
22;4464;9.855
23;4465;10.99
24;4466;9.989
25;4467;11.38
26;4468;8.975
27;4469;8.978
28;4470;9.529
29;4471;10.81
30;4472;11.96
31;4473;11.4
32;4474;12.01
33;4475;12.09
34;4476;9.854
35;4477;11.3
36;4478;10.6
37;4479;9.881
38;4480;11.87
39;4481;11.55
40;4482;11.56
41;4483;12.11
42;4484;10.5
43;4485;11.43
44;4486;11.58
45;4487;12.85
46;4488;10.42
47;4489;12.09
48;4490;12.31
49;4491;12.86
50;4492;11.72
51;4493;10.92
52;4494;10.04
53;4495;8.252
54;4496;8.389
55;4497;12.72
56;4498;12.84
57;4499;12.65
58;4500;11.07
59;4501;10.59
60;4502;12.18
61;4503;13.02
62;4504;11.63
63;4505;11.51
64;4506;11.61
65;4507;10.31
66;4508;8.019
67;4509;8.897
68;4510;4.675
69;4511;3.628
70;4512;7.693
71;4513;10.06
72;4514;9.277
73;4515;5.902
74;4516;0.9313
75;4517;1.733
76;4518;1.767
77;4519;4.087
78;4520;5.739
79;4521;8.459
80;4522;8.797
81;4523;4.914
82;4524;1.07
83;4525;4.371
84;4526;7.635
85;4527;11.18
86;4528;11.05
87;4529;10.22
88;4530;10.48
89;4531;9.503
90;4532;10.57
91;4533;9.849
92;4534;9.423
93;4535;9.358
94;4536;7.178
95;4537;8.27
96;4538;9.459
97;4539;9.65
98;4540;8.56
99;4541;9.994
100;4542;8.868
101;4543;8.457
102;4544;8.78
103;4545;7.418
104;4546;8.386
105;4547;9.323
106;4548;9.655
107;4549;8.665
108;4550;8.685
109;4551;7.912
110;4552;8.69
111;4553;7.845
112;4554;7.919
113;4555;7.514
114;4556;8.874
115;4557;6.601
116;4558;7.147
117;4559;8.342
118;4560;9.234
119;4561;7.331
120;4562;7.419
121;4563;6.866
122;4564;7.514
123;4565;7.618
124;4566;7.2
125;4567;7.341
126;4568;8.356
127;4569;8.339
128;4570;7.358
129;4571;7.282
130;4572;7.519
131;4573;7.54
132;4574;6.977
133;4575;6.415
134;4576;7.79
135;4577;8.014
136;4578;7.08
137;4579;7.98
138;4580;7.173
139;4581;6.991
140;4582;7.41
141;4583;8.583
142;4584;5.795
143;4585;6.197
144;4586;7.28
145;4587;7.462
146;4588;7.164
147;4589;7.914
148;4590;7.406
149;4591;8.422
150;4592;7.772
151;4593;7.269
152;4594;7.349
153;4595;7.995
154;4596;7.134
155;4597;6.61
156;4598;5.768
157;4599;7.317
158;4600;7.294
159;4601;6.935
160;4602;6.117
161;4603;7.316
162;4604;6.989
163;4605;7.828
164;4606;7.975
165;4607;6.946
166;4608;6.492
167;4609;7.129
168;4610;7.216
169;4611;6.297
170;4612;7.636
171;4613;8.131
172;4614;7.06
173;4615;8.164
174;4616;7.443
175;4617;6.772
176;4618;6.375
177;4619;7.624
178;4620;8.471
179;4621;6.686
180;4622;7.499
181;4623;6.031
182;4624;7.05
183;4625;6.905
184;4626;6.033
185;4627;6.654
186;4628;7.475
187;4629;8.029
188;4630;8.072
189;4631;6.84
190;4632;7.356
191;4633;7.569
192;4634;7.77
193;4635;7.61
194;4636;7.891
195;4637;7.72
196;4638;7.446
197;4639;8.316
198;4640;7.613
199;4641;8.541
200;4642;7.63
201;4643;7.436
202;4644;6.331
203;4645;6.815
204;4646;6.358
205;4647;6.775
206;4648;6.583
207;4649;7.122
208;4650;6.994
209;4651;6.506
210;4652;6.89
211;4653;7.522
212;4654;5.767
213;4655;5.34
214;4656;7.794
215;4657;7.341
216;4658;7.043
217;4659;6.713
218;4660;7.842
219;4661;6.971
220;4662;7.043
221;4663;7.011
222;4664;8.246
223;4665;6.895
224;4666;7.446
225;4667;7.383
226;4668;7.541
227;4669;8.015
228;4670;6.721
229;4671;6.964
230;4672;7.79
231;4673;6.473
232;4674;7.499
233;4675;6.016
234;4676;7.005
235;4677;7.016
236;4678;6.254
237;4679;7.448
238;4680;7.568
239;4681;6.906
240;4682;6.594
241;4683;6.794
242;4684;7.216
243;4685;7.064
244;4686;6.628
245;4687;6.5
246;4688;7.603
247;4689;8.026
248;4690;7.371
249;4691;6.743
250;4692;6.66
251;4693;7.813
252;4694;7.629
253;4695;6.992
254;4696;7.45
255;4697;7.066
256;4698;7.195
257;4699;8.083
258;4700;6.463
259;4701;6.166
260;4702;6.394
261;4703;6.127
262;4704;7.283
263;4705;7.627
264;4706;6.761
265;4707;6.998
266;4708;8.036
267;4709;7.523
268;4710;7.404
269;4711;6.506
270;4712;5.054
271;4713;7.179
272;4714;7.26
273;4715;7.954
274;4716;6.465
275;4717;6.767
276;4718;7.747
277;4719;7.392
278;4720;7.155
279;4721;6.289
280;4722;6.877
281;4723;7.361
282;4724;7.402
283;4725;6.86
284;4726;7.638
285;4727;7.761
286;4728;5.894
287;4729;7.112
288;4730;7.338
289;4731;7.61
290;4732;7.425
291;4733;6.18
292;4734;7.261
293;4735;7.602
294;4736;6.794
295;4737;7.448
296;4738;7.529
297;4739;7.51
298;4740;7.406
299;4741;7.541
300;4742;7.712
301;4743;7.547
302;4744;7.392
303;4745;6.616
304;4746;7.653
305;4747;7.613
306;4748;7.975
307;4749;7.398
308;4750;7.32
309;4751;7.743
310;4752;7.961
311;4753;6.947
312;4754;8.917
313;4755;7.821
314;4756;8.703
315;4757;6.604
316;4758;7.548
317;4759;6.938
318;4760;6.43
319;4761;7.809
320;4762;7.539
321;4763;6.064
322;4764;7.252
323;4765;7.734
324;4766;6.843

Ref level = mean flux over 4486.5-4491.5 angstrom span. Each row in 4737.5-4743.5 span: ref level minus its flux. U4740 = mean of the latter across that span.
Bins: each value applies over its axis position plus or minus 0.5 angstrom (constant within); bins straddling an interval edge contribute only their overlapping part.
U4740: 4.57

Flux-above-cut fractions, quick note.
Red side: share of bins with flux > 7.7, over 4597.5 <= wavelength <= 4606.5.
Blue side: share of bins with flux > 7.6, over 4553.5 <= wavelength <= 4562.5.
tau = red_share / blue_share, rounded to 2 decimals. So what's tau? 0.50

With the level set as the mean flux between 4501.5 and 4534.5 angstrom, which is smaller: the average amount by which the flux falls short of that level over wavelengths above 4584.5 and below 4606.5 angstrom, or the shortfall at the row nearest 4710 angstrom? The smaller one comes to 0.48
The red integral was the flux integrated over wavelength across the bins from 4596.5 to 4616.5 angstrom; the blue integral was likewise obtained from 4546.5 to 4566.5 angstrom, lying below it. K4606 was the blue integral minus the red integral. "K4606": 18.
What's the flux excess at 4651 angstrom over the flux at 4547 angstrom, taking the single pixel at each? -3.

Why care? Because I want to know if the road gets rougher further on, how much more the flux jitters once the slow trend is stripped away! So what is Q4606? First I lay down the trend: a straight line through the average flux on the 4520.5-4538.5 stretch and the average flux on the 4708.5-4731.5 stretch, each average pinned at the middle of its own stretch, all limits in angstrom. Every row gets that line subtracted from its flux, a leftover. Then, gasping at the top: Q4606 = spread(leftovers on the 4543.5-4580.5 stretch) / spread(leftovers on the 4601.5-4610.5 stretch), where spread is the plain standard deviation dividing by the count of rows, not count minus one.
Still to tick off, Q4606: 1.31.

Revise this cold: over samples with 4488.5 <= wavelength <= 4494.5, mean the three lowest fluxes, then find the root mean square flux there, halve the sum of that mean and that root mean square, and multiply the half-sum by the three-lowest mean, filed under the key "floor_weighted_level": 123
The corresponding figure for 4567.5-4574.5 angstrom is 53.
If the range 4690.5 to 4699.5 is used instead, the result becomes 48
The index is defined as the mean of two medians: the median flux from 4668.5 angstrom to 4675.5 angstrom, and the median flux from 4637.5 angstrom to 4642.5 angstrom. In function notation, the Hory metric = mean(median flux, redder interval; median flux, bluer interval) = 7.3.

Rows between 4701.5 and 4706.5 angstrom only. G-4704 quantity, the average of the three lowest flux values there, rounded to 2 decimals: 6.43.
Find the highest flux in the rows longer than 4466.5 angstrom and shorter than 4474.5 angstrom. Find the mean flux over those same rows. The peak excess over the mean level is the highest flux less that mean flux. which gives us 1.38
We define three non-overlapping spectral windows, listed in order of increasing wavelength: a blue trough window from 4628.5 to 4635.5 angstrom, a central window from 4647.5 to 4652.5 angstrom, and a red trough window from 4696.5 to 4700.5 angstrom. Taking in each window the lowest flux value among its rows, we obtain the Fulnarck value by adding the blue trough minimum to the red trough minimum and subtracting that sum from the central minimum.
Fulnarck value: -6.8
